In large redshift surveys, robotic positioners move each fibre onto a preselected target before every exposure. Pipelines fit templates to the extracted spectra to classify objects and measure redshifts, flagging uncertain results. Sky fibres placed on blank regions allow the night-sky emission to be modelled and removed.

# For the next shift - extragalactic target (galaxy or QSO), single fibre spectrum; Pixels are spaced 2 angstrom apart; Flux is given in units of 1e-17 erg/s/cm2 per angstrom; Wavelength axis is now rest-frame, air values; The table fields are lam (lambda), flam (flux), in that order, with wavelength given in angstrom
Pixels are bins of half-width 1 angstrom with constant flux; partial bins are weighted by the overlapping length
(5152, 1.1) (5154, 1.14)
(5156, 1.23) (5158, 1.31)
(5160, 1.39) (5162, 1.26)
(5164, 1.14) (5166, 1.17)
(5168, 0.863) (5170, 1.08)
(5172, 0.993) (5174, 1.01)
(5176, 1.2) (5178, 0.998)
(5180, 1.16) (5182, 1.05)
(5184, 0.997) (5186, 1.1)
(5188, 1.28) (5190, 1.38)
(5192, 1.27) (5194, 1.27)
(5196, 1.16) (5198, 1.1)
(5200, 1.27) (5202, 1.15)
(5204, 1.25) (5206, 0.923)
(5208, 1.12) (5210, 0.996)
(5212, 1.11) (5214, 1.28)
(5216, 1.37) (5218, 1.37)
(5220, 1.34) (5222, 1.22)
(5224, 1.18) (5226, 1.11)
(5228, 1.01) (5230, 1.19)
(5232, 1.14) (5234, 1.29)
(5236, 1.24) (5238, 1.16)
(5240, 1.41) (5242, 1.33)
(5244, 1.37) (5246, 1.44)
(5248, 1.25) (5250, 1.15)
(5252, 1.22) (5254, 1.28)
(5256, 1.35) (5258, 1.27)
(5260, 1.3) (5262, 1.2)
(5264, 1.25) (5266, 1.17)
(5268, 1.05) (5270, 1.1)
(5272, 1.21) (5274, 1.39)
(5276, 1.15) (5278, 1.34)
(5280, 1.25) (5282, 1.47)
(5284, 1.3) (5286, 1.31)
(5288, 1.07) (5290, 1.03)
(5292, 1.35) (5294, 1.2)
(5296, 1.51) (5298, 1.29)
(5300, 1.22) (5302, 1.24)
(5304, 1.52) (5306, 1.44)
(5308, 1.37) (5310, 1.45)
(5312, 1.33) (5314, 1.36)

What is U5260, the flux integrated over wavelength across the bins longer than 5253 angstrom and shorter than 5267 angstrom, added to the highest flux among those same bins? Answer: 19.0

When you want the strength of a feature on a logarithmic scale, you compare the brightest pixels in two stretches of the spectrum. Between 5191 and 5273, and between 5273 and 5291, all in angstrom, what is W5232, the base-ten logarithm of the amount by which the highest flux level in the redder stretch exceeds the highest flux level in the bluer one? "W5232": -1.52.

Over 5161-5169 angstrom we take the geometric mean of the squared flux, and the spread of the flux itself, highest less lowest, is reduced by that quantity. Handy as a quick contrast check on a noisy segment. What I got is -0.81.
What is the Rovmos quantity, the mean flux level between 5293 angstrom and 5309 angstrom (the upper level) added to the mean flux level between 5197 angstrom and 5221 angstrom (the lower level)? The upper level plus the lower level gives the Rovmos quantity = 2.54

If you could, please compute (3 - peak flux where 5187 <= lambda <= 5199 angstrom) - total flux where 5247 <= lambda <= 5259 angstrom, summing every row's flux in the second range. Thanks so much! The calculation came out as -5.9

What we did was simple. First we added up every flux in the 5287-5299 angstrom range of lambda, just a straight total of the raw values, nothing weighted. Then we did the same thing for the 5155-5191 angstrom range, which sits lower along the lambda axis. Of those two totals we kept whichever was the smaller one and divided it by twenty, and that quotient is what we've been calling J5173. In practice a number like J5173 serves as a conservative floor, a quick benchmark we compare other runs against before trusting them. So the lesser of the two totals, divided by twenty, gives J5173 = 0.37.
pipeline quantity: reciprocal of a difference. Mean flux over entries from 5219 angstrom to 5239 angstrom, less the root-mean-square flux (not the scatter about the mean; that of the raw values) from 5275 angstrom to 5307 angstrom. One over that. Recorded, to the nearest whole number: -9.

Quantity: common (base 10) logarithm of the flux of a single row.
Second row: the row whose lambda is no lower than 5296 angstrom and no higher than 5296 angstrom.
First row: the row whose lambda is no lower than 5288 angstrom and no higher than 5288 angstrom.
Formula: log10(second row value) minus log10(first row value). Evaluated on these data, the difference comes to 0.15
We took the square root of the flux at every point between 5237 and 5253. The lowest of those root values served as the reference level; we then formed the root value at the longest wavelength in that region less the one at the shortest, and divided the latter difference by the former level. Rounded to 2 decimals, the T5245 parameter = 0.03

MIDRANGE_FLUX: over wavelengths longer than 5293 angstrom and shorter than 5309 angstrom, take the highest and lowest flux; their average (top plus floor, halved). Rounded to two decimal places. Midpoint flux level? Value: 1.36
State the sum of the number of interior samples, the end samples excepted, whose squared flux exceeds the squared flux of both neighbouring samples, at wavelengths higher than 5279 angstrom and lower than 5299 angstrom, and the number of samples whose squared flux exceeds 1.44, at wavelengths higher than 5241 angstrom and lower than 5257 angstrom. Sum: 11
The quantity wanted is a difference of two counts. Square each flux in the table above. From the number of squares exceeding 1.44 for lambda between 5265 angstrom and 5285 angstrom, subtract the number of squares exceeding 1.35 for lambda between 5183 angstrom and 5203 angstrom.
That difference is 1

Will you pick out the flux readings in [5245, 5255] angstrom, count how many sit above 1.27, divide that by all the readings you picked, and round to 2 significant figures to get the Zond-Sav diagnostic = 0.40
